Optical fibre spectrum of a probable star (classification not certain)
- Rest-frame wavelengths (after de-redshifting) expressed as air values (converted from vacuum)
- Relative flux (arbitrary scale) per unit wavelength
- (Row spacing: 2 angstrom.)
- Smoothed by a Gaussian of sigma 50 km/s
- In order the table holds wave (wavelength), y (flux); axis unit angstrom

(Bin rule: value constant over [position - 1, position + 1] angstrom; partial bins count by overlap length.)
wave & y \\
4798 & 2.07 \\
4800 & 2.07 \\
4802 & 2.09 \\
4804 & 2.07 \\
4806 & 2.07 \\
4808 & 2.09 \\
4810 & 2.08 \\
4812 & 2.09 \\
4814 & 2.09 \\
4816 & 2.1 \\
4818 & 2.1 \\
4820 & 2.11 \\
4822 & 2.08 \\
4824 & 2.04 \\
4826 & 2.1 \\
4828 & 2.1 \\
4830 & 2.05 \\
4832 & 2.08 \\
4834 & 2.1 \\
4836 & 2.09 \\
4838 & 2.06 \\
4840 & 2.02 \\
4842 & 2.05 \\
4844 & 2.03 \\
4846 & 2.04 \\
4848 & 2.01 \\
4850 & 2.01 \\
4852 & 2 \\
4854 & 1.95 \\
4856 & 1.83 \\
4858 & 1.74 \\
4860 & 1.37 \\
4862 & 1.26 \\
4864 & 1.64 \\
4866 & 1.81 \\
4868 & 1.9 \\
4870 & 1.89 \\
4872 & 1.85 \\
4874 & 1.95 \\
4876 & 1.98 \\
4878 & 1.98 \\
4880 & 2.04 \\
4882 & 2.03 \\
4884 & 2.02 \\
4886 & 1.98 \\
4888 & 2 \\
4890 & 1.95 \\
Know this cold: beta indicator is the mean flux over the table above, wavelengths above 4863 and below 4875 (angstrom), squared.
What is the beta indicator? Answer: 3.39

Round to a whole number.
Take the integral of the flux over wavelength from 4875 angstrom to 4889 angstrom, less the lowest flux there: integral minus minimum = 26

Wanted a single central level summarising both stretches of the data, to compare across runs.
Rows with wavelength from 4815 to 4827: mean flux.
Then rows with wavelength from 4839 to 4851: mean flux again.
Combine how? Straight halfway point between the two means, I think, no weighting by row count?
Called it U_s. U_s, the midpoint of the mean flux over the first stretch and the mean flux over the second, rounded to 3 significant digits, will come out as 2.06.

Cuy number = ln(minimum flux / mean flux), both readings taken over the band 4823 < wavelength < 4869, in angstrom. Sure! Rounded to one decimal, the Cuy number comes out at -0.4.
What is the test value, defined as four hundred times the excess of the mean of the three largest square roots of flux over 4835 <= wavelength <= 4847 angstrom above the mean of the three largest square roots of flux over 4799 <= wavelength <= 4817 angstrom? -4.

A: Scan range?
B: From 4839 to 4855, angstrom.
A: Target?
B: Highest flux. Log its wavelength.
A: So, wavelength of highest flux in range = 4842 angstrom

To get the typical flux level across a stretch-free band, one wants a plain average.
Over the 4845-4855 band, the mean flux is 2.00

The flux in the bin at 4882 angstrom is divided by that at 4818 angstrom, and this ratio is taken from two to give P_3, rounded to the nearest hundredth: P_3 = 1.03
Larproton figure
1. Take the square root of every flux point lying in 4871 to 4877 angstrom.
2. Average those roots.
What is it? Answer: 1.39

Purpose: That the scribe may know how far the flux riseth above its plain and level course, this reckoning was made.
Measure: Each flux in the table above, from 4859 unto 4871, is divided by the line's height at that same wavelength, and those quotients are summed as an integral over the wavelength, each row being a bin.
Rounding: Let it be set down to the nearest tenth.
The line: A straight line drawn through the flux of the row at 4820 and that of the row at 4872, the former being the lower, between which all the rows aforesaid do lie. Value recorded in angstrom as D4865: 10.5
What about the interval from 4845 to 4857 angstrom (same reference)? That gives 12.1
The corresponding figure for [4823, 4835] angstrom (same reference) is 12.1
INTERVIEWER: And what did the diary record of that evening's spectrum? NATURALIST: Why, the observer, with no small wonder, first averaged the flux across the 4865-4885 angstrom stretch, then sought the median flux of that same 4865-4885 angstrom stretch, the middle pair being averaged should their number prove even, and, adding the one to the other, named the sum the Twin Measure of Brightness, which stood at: 3.91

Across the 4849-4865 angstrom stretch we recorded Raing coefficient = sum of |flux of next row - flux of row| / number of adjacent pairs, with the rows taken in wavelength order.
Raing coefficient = 0.16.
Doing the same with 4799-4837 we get 0.02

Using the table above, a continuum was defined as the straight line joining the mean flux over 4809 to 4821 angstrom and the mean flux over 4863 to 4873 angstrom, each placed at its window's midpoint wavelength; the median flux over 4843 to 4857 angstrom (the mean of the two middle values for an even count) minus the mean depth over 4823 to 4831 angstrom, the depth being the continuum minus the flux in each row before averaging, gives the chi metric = 2.05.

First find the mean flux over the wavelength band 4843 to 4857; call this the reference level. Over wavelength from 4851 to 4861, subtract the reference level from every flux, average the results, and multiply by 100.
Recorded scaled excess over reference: -20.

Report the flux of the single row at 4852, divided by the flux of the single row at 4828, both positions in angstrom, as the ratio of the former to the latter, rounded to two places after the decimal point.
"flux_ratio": 0.95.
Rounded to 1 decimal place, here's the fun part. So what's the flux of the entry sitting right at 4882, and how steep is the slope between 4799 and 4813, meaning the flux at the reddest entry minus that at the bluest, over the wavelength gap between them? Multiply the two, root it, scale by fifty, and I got 2.9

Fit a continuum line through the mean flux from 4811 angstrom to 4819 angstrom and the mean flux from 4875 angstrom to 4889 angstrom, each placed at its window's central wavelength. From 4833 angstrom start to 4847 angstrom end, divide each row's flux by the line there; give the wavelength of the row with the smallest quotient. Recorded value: 4840 angstrom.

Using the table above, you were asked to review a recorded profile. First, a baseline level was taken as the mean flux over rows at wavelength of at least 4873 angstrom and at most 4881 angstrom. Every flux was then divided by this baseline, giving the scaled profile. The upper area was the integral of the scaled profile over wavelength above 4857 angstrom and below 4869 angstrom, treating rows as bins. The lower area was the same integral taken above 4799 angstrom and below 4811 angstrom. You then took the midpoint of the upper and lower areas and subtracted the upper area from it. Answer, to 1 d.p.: 1.4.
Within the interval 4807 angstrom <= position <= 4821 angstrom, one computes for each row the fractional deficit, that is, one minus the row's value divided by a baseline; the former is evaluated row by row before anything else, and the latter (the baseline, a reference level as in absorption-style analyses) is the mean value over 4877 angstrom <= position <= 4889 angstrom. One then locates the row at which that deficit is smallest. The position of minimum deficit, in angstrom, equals 4820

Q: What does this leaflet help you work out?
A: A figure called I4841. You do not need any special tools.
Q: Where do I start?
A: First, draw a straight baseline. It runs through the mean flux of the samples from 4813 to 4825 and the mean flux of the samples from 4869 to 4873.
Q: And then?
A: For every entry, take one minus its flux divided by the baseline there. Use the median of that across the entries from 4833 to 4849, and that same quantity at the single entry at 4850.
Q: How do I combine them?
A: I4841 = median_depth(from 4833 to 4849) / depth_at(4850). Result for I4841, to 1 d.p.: 1.0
